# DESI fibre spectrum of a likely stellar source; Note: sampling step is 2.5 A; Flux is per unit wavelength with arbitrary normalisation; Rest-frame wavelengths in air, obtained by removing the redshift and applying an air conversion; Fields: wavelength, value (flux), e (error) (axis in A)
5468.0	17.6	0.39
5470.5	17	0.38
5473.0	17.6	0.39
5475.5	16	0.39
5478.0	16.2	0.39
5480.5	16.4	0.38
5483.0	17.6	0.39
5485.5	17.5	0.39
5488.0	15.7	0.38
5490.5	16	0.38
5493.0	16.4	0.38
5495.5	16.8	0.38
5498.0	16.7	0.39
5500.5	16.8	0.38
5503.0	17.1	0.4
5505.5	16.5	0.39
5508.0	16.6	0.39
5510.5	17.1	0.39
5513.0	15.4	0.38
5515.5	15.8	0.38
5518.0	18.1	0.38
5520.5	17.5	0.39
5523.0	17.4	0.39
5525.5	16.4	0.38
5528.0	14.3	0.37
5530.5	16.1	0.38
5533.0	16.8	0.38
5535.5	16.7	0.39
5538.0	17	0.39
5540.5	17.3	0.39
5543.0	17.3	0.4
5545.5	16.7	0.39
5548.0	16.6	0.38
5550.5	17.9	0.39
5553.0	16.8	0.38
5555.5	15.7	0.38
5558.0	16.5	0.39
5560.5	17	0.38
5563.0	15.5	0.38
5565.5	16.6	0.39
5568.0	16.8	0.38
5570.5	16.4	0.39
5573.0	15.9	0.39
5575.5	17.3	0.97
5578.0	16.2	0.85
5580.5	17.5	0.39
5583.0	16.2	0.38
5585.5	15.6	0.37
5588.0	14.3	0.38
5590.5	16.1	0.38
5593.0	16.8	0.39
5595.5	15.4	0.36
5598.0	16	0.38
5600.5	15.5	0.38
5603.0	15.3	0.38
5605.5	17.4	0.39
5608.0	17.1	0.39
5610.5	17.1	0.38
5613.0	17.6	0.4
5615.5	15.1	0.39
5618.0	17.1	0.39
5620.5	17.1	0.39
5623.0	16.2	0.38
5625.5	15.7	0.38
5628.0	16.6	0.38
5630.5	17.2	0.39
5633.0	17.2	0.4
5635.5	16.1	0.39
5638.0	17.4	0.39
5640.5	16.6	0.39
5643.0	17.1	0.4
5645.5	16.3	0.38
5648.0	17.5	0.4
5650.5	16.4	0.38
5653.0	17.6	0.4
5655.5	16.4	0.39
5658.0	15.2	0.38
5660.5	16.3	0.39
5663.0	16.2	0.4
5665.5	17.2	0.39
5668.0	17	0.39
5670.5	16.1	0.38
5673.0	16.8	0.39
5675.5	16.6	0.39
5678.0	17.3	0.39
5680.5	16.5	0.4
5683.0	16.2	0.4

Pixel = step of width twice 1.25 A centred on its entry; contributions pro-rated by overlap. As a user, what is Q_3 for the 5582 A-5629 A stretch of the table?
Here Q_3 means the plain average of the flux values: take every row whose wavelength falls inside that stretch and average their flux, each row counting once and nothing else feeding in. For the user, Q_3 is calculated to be 16.2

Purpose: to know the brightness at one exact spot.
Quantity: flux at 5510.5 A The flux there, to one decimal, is 17.1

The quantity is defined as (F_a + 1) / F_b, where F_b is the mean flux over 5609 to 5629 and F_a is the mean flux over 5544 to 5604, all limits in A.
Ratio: 1.04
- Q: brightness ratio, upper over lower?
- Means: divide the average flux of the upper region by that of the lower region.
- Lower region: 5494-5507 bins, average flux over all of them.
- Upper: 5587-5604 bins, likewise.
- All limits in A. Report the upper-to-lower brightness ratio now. 0.93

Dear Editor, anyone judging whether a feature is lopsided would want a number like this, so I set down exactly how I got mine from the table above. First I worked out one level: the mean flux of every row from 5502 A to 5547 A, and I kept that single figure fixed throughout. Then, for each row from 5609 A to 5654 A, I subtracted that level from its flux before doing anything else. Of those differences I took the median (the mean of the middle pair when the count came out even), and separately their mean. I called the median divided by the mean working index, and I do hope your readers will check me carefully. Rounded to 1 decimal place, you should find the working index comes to 4.3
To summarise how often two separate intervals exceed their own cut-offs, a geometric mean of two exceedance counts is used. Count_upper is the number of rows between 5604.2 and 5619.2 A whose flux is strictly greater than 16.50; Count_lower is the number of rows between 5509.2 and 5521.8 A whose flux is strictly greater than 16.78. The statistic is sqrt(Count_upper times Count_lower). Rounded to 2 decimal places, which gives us 3.87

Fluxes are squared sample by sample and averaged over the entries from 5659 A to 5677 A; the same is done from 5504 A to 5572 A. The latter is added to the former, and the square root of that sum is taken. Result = 23.5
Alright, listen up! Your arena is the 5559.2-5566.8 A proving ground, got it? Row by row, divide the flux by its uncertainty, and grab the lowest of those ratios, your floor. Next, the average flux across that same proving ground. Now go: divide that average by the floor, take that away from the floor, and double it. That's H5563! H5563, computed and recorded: 80.8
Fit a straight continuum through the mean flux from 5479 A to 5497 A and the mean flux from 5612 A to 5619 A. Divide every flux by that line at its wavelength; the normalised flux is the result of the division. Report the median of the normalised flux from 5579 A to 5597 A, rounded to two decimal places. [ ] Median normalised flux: 0.97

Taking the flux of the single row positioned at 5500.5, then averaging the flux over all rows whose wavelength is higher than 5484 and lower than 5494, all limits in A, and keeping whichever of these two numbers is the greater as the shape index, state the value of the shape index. 16.80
